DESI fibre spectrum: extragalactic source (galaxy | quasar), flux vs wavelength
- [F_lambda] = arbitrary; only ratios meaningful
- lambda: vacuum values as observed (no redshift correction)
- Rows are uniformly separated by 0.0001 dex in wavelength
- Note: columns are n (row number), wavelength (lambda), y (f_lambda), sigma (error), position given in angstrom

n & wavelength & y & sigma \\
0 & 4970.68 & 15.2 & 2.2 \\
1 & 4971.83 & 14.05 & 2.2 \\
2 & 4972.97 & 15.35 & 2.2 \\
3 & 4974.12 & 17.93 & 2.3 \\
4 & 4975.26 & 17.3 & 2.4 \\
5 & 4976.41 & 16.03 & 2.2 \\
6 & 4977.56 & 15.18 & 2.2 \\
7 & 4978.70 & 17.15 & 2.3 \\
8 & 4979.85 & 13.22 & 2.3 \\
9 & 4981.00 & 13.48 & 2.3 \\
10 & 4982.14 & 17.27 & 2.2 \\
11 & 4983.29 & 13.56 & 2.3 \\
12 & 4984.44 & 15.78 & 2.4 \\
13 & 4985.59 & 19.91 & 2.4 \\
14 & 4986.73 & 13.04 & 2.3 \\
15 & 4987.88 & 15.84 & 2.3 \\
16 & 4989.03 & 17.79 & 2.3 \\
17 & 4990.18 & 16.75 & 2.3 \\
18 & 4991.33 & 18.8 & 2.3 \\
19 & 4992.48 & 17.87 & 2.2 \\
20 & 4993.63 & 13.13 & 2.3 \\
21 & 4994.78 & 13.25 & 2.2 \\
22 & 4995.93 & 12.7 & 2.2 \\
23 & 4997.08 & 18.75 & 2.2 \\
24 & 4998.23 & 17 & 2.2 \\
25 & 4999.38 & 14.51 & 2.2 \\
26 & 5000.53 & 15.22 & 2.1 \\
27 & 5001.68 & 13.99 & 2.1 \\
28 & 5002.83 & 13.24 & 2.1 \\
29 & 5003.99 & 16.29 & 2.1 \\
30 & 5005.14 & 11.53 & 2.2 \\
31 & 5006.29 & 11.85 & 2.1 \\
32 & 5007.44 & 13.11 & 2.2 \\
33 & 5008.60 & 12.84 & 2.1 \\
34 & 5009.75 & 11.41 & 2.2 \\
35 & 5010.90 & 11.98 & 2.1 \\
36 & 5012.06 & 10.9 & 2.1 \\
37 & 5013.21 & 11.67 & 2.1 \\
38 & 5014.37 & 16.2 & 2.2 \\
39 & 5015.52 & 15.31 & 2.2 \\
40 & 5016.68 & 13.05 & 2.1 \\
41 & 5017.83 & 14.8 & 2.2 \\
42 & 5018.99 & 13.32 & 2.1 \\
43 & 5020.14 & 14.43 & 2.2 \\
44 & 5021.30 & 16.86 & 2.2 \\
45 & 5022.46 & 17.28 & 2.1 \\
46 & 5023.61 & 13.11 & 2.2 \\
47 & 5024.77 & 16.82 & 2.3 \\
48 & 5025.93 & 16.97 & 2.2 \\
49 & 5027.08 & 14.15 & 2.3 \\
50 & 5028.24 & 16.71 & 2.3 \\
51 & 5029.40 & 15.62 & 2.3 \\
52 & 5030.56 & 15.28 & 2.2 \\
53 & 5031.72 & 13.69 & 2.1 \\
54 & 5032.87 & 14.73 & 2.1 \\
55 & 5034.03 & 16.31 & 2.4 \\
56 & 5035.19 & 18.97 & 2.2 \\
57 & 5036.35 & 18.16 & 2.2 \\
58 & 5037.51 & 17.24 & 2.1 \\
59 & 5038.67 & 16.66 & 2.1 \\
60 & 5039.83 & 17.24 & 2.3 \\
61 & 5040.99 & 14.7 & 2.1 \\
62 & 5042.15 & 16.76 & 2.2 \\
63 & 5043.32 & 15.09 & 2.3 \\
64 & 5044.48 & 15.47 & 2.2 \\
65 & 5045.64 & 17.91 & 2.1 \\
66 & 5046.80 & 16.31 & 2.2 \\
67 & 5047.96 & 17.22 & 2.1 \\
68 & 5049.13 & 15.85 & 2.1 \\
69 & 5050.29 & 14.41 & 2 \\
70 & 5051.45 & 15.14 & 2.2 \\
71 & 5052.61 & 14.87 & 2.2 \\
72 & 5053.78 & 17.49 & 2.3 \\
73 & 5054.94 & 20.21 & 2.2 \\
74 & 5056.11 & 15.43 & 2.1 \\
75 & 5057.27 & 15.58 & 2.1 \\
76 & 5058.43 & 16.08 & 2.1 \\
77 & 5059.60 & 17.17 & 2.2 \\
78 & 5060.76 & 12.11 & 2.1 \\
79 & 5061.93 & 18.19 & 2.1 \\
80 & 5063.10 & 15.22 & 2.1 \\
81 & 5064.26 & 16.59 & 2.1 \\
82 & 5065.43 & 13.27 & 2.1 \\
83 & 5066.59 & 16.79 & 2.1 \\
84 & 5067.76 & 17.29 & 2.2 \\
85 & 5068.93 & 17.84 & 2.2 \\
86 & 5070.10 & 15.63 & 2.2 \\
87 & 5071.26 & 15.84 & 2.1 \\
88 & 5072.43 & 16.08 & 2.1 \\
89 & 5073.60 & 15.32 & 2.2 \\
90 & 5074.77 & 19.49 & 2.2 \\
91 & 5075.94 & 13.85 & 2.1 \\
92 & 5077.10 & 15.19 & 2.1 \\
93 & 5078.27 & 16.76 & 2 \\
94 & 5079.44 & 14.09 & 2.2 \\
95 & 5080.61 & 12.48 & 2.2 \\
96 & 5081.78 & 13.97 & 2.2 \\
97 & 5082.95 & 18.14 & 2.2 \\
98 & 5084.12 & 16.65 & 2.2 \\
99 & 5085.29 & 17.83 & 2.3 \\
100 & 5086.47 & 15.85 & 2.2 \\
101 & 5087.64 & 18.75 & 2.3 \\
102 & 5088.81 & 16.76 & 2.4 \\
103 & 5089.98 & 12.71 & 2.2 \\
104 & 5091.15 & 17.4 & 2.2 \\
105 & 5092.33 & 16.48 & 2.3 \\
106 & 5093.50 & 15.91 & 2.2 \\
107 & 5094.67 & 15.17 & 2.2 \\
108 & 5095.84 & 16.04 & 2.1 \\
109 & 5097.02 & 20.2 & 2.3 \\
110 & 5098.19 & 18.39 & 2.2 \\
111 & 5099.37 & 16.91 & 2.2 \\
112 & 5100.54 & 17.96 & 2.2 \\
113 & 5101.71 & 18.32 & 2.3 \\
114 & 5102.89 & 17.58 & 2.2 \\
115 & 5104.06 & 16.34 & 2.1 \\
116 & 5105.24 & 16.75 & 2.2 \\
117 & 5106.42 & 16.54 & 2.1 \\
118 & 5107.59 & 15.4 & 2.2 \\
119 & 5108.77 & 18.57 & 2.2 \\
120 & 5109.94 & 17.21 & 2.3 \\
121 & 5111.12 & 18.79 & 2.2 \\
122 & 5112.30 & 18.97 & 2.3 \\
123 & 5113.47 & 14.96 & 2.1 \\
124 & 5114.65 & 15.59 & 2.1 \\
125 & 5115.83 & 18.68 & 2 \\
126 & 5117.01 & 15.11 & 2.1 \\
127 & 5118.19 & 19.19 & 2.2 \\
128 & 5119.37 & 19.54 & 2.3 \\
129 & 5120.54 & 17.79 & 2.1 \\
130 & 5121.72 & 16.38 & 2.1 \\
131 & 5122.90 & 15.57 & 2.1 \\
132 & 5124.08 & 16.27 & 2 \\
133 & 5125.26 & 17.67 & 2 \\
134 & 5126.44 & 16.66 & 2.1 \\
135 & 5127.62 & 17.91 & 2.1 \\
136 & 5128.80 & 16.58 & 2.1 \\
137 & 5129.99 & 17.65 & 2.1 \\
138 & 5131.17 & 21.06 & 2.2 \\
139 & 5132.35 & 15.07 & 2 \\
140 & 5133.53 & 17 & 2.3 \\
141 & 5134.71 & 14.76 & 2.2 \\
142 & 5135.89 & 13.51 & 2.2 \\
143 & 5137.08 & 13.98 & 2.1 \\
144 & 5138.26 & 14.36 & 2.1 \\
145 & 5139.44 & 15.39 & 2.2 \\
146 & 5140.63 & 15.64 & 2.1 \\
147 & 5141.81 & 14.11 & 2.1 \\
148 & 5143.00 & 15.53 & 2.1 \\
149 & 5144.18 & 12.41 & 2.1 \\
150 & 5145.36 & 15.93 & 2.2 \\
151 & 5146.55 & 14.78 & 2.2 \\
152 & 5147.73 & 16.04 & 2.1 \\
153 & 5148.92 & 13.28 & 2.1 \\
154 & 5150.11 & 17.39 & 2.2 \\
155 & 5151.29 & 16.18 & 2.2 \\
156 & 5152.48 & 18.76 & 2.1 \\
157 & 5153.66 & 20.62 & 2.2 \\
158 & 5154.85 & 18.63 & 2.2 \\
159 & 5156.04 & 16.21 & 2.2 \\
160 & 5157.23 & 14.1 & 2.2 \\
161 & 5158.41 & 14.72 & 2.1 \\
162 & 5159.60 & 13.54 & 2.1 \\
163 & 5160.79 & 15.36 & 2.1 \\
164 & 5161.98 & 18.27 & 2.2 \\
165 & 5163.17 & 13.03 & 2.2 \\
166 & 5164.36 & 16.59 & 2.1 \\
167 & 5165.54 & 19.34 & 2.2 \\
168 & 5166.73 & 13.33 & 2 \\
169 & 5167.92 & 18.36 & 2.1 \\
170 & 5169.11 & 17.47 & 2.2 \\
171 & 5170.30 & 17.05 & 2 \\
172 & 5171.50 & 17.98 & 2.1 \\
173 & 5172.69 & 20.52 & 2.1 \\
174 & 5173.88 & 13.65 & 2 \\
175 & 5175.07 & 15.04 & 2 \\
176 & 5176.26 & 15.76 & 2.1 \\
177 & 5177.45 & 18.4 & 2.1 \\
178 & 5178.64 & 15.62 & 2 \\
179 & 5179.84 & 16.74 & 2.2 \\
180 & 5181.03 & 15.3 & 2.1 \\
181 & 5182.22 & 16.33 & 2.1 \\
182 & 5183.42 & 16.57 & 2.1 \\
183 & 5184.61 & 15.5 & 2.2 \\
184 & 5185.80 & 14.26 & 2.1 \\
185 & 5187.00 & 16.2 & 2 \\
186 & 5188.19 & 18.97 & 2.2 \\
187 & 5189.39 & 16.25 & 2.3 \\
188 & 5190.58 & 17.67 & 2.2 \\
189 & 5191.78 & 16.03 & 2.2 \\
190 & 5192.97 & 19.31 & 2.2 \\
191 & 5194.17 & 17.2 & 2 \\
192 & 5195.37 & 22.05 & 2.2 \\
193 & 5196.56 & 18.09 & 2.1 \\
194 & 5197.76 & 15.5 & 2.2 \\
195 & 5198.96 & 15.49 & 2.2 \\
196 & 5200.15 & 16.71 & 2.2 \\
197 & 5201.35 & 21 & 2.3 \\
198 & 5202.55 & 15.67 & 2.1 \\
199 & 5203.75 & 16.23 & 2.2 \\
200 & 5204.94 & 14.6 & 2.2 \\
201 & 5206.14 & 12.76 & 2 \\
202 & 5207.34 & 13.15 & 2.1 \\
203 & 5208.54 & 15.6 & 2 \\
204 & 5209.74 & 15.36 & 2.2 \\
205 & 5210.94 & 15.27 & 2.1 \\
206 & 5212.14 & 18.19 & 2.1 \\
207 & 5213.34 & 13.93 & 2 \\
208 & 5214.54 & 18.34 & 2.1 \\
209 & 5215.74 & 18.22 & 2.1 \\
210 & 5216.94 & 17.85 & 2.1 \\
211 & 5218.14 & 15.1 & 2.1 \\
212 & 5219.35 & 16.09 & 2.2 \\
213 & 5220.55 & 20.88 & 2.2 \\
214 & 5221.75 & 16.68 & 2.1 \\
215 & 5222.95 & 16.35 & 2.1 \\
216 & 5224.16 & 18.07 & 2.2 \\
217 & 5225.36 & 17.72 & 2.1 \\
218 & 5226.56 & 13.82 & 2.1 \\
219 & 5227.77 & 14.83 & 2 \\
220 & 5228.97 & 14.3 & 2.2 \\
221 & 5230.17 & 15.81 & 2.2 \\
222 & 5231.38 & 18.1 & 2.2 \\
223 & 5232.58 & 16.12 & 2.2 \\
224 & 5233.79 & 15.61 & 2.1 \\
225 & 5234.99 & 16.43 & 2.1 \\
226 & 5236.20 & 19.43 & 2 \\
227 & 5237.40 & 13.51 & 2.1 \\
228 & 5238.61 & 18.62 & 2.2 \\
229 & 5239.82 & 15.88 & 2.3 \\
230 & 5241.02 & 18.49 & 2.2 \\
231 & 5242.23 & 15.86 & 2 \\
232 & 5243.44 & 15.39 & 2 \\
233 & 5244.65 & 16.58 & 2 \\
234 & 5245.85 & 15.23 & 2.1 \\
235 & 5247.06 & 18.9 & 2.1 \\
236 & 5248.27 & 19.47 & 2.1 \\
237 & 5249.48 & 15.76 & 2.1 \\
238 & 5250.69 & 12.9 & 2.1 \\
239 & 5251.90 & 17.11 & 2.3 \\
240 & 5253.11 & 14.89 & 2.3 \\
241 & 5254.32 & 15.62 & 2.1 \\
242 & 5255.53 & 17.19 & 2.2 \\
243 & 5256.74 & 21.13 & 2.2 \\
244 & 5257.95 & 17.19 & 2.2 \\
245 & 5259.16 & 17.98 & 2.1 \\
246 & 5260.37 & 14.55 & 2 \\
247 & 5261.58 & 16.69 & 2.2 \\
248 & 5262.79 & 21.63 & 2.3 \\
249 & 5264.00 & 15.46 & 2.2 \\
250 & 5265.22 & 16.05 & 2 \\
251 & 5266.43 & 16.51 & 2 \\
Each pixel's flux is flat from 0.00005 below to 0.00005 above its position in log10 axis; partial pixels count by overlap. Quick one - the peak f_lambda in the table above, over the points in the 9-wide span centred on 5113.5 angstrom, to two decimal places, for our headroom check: 18.97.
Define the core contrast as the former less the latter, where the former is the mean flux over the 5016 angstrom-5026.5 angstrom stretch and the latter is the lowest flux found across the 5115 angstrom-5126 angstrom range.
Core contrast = 0.1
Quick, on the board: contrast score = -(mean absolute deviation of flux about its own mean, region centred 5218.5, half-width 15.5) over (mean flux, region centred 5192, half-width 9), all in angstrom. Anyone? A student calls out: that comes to -0.087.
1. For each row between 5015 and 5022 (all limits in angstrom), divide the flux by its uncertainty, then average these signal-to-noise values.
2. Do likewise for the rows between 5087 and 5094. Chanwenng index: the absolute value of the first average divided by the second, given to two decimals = 0.94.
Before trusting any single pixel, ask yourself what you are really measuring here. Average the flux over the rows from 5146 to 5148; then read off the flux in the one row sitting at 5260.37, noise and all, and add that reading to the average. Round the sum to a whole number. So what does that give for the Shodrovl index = 30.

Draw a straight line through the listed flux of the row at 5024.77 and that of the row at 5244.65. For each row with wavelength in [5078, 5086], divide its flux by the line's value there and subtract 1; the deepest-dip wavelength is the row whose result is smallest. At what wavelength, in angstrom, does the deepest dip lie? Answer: 5080.61 angstrom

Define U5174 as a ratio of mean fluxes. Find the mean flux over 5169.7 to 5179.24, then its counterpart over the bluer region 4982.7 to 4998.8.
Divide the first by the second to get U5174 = 1.05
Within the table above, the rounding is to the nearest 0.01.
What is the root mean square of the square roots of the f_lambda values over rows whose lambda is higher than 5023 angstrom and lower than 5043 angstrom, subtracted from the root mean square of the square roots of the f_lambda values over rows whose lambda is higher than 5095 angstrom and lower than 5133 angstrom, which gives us 0.16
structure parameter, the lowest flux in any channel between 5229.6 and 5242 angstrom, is 13.51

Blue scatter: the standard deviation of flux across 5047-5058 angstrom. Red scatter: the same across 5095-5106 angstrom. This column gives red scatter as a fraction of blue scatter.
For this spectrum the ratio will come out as 0.7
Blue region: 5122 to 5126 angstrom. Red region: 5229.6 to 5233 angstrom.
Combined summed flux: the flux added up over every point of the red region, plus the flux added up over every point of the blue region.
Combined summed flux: 100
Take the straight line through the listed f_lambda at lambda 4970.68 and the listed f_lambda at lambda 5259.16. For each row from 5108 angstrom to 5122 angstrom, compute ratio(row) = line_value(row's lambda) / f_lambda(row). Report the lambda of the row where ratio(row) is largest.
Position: 5113.47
